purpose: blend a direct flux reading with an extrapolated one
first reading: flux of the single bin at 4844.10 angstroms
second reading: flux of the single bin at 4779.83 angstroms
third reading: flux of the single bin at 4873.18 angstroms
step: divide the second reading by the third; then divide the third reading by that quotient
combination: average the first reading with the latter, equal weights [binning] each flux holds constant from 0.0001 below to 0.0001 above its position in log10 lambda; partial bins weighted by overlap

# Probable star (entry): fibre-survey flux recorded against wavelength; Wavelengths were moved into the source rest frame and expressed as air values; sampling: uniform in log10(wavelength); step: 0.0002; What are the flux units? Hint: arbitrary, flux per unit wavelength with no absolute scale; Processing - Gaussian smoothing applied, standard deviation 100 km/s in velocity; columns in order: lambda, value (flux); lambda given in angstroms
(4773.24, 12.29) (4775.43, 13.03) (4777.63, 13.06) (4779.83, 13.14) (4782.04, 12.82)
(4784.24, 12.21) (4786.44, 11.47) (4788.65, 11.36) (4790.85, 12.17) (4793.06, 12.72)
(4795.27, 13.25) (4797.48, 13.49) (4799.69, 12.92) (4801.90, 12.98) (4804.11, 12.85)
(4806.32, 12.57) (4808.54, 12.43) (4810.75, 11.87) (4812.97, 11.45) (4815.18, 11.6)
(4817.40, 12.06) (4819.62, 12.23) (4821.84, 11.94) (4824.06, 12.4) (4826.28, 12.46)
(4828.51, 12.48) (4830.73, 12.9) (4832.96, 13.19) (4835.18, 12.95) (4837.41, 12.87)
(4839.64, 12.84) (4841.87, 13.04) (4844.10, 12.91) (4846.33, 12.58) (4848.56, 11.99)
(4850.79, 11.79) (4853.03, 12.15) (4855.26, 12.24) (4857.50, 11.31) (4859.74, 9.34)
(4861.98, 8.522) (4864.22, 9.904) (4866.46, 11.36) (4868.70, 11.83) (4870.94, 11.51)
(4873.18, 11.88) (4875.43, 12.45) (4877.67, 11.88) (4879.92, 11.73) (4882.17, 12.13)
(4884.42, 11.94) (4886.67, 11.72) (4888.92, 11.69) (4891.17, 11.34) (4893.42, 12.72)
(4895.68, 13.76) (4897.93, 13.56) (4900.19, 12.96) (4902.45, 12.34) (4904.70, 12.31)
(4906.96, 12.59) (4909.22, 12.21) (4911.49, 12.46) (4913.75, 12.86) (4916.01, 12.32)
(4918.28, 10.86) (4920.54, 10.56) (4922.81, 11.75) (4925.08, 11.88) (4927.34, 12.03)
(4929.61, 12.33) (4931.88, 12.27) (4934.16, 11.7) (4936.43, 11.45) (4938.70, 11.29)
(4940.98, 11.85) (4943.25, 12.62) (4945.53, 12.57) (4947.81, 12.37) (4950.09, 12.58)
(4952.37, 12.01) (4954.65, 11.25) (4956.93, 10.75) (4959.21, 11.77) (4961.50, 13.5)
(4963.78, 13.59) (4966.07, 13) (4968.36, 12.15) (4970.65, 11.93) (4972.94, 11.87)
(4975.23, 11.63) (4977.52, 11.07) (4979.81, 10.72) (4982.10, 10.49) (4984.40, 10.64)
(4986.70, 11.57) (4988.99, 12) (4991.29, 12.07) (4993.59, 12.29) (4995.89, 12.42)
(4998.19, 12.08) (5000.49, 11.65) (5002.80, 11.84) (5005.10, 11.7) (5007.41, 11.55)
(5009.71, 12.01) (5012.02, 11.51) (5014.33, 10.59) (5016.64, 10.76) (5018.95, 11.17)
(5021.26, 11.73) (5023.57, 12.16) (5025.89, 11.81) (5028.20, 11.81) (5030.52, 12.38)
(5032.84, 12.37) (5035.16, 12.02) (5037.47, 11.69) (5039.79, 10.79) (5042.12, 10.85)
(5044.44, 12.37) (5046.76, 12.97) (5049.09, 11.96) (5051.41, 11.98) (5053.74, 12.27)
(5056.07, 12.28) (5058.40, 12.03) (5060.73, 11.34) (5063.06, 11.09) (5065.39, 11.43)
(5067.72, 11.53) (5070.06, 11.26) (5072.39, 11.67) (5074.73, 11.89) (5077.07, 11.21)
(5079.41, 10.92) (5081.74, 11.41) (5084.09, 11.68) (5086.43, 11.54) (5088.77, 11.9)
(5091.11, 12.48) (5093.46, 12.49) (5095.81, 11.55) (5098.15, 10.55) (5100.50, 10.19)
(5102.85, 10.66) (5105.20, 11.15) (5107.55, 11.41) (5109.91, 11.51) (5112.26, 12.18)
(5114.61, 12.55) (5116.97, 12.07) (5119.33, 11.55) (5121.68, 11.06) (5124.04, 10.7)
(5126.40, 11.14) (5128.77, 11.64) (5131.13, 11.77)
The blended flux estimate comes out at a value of 11.8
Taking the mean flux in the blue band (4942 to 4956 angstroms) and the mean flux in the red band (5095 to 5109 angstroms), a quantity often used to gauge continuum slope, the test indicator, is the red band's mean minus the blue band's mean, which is -1.3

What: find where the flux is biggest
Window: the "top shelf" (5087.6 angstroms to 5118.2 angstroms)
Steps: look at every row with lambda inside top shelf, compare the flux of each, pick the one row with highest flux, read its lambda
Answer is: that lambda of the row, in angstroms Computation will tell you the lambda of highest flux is 5114.61 angstroms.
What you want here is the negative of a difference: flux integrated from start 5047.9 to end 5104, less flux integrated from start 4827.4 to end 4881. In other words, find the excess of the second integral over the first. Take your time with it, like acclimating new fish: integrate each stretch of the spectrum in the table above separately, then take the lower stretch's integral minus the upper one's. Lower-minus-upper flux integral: -10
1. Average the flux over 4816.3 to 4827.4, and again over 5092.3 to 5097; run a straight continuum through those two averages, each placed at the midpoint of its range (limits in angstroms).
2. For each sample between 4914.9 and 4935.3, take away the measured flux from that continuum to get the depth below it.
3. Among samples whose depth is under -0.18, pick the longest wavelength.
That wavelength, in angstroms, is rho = 4929.61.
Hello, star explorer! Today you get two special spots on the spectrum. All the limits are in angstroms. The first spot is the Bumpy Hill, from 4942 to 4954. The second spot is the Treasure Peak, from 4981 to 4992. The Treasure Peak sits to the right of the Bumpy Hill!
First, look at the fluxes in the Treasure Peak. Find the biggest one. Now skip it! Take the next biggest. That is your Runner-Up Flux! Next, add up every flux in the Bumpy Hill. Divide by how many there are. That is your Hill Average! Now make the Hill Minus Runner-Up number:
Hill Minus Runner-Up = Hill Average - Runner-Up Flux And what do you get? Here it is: 0.4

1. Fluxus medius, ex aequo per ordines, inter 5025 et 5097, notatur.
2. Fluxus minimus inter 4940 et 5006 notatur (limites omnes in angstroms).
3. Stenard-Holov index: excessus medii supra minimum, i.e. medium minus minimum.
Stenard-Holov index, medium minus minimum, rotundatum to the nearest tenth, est 1.3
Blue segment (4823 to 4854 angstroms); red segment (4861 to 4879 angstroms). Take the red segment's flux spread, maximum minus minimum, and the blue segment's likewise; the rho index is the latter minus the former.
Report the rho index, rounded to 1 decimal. -2.5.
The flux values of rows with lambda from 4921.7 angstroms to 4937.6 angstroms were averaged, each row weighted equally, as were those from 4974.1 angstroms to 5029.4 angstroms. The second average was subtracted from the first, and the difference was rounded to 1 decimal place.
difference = 0.4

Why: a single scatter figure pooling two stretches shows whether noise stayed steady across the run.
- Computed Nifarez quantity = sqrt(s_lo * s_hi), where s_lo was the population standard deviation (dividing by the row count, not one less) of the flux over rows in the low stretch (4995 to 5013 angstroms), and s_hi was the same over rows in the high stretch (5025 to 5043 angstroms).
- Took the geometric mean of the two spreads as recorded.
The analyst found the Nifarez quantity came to 0.41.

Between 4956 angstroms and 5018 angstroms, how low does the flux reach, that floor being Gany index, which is 10.49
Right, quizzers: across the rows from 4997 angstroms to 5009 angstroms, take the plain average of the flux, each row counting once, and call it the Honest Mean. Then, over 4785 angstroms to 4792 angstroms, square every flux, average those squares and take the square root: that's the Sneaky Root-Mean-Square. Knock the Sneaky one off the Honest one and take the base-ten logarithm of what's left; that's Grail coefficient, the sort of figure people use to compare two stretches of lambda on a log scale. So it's -1.0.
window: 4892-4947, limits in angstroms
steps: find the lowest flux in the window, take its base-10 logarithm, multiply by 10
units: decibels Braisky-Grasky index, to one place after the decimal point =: 10.2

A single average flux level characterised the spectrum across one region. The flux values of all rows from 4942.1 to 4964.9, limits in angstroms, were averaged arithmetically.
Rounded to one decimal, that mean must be 12.3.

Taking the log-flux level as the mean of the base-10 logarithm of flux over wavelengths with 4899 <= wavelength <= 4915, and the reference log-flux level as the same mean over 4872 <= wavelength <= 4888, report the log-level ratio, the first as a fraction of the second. 1.02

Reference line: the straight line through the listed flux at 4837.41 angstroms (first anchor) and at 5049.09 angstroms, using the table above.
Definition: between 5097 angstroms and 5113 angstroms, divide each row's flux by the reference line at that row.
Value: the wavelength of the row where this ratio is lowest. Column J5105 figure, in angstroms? 5100.50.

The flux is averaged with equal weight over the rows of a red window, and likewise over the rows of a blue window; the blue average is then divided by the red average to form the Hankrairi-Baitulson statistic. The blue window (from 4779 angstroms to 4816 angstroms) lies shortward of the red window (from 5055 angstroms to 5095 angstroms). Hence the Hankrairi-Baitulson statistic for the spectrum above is 1.07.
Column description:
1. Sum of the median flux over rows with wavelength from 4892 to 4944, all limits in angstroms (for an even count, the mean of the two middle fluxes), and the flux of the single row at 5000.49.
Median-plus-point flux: 24.0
